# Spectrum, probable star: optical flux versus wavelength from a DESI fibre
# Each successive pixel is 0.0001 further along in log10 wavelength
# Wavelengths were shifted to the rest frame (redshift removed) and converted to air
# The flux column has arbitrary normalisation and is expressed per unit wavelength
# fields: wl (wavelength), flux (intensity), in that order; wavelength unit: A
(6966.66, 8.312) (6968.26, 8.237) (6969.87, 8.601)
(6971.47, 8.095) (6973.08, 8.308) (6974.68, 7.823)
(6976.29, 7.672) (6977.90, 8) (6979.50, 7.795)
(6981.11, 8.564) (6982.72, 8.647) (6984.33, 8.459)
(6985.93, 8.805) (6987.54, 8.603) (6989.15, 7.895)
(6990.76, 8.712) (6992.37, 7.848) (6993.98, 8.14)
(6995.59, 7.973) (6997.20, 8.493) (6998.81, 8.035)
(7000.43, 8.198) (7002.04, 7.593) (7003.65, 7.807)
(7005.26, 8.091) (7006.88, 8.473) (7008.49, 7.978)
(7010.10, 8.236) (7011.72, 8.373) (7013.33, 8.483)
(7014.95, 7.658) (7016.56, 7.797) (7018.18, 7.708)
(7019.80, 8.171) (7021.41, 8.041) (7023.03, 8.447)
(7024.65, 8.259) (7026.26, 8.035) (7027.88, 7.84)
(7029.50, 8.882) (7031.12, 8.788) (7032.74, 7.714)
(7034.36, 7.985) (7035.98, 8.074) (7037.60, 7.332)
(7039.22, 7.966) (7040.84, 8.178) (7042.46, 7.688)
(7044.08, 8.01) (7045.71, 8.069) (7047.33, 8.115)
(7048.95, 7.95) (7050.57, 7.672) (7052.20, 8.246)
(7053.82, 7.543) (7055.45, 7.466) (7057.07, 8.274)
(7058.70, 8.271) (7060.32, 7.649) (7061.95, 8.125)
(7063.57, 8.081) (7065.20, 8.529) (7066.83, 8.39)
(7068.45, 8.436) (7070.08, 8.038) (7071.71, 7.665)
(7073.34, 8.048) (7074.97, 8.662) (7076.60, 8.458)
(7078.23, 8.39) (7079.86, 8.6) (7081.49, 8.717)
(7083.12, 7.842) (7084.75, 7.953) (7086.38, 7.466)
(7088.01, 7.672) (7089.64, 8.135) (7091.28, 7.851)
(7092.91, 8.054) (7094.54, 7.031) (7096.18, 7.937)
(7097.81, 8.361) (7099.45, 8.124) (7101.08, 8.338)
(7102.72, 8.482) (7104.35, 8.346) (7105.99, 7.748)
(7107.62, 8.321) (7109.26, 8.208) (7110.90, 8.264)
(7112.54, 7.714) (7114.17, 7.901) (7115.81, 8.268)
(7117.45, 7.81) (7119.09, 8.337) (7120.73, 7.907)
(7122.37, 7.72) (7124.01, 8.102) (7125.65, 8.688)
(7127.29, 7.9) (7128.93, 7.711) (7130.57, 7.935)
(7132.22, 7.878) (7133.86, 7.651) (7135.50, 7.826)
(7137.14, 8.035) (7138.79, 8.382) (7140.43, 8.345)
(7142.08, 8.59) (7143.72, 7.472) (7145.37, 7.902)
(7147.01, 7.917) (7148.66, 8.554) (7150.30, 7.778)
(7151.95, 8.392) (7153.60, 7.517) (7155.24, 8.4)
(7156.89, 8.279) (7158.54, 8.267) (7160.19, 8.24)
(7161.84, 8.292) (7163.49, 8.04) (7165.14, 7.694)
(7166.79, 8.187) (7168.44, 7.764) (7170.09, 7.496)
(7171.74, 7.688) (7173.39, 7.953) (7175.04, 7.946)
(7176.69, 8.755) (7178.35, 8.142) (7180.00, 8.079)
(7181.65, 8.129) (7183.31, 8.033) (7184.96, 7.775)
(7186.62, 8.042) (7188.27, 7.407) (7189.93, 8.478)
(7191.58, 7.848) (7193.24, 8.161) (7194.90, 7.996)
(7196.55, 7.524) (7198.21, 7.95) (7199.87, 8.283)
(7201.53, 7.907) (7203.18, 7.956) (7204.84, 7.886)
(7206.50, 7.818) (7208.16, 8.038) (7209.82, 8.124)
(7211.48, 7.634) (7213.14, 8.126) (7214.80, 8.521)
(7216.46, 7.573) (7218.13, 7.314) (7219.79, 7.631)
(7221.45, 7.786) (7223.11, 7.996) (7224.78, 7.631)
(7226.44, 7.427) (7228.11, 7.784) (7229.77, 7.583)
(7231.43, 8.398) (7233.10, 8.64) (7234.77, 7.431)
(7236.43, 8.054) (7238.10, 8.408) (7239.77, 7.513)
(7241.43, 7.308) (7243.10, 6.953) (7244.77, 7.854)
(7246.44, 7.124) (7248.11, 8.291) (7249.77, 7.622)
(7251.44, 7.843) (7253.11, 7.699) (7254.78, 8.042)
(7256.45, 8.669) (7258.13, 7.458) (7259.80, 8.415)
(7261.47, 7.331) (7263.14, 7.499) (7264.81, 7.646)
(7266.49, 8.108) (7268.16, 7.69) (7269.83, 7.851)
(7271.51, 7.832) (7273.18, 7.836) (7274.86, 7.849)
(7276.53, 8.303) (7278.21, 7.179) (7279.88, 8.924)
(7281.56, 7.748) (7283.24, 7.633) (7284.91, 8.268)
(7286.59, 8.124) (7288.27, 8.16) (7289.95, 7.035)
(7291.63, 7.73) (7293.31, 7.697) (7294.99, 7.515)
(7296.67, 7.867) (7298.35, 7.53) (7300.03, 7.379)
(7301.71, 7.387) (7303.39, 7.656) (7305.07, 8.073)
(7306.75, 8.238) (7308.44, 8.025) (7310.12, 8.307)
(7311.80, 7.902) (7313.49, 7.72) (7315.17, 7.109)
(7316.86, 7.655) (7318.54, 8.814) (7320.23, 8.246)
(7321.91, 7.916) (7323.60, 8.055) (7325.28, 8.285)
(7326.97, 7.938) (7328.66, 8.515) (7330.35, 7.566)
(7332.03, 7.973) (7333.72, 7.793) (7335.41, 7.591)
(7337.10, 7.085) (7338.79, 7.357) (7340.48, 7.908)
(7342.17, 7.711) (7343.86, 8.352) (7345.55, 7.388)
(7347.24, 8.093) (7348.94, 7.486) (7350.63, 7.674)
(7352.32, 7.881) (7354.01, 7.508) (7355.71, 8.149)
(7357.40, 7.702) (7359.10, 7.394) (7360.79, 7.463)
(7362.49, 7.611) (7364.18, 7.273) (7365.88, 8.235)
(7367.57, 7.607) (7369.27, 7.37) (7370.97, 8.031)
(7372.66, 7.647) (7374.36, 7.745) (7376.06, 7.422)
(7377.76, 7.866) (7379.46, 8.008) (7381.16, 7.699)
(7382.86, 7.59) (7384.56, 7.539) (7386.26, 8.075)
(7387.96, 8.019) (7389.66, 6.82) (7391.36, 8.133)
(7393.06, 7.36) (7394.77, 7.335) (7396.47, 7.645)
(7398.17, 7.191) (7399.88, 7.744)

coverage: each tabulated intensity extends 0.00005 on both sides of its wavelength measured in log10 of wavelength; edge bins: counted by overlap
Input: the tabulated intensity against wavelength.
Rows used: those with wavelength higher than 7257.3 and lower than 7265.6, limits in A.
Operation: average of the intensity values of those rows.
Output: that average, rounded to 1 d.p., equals 7.7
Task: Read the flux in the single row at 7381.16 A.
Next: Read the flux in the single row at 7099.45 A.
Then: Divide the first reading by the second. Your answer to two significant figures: 0.95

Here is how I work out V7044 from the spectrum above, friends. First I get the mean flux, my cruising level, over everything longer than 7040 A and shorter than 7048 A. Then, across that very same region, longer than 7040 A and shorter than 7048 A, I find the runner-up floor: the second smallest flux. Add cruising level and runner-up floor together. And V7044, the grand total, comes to 16.02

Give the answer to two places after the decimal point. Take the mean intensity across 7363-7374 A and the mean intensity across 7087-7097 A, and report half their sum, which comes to 7.74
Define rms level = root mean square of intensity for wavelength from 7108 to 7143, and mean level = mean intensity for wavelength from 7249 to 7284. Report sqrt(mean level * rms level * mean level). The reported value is 22.3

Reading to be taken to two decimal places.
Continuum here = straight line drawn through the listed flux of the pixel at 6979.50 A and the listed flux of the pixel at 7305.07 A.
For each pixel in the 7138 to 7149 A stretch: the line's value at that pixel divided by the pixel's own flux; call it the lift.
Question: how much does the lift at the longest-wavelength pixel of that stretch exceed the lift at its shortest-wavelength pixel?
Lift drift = -0.02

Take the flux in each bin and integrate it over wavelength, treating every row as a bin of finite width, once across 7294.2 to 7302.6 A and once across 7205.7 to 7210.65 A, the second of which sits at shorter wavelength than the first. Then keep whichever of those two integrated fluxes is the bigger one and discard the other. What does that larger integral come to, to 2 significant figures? 63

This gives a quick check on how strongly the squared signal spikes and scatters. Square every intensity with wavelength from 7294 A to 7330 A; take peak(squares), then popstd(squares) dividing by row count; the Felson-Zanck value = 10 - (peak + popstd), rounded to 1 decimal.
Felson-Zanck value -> -74.1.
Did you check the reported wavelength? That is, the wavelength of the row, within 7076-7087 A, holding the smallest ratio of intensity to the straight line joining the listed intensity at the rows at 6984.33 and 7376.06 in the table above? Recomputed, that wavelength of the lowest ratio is 7086.38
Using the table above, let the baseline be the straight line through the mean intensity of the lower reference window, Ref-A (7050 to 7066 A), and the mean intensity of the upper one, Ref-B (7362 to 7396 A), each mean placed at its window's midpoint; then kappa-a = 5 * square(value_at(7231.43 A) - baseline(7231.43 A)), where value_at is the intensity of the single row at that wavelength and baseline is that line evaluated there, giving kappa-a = 1.7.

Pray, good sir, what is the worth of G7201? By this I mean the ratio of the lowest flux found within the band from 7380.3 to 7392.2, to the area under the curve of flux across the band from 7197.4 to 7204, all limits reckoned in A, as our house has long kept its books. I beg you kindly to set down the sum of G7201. 0.13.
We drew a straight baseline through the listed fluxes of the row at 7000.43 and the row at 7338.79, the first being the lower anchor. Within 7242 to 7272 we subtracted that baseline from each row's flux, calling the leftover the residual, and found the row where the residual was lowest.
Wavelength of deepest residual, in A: 7243.10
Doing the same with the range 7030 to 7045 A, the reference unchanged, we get 7037.60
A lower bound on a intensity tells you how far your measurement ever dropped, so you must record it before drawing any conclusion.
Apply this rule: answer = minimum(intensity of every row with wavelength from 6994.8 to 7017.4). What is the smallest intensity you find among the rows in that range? 7.593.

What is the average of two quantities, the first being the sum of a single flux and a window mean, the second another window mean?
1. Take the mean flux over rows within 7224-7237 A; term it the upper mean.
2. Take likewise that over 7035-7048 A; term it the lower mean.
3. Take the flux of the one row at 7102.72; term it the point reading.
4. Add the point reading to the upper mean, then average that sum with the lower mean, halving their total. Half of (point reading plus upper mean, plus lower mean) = 12.1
